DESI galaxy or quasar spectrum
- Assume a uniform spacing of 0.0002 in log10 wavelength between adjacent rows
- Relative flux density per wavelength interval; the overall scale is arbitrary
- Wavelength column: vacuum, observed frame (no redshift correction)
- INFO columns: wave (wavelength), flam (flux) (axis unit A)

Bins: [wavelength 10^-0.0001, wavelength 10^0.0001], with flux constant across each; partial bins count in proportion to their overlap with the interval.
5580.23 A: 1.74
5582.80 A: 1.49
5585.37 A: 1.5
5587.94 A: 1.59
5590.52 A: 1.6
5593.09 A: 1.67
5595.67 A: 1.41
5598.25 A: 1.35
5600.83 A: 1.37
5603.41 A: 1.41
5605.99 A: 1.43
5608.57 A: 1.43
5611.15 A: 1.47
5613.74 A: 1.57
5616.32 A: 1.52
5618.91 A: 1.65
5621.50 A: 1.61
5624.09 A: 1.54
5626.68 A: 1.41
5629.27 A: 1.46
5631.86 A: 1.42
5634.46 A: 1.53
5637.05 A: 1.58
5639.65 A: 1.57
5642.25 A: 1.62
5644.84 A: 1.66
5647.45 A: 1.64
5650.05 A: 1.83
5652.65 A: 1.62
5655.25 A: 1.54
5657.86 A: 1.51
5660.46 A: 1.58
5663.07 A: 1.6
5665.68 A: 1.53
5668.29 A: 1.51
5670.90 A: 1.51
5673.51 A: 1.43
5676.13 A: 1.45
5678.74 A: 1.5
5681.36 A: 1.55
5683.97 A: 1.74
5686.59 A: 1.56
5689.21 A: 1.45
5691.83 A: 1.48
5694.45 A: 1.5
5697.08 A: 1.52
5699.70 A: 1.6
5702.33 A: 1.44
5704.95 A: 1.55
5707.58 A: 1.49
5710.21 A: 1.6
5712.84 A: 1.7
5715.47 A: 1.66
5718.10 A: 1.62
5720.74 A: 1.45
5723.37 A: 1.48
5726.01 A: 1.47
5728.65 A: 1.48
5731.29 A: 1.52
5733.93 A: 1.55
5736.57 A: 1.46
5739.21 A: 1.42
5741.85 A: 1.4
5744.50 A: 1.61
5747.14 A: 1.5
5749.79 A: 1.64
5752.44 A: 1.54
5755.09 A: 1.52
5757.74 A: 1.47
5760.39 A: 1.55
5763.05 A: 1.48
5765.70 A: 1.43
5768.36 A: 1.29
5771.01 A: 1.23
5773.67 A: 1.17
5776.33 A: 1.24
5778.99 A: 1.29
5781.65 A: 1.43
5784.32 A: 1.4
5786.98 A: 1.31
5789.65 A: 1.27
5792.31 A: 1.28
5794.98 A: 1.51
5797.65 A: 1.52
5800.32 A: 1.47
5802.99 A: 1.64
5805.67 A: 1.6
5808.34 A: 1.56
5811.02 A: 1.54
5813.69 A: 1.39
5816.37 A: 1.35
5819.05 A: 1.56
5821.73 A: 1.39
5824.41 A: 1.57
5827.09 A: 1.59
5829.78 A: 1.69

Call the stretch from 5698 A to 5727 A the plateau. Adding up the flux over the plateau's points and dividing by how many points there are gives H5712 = 1.55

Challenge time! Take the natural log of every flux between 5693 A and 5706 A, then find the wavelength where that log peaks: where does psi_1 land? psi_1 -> 5699.70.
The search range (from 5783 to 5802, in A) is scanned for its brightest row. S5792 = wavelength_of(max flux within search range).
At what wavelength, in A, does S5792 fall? 5797.65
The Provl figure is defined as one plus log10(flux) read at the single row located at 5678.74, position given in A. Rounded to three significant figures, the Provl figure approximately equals 1.18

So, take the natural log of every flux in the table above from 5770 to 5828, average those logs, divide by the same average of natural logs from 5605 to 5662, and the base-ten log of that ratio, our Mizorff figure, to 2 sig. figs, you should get -0.10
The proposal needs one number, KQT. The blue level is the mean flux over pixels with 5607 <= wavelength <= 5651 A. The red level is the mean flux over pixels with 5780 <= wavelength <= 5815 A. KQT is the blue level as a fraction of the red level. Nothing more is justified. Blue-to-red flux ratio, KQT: 1.07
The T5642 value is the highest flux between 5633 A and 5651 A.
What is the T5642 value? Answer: 1.83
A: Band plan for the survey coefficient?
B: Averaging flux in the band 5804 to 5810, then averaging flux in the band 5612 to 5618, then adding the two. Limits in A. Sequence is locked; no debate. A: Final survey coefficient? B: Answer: 3.12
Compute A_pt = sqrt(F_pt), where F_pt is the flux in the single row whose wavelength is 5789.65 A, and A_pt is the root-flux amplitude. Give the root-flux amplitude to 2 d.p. 1.13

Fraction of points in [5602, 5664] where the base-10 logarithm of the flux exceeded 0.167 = 0.75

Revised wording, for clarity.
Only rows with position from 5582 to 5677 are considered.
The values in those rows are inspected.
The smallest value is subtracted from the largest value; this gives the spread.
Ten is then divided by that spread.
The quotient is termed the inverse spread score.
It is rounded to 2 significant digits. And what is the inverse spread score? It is 21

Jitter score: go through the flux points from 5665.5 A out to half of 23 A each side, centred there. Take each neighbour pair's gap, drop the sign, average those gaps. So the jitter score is 0.039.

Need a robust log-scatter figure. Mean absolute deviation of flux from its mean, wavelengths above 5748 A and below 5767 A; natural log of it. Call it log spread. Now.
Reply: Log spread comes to -3.0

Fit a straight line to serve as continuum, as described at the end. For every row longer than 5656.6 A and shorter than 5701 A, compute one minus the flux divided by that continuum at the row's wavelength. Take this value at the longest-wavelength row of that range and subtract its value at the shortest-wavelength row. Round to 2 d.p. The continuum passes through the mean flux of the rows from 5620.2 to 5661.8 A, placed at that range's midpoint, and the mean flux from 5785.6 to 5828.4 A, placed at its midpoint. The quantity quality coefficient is -0.07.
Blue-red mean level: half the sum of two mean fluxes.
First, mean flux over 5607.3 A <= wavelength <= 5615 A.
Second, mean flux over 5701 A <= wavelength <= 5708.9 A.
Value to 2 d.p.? 1.49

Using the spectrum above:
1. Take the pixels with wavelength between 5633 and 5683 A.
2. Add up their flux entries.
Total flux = 29.8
